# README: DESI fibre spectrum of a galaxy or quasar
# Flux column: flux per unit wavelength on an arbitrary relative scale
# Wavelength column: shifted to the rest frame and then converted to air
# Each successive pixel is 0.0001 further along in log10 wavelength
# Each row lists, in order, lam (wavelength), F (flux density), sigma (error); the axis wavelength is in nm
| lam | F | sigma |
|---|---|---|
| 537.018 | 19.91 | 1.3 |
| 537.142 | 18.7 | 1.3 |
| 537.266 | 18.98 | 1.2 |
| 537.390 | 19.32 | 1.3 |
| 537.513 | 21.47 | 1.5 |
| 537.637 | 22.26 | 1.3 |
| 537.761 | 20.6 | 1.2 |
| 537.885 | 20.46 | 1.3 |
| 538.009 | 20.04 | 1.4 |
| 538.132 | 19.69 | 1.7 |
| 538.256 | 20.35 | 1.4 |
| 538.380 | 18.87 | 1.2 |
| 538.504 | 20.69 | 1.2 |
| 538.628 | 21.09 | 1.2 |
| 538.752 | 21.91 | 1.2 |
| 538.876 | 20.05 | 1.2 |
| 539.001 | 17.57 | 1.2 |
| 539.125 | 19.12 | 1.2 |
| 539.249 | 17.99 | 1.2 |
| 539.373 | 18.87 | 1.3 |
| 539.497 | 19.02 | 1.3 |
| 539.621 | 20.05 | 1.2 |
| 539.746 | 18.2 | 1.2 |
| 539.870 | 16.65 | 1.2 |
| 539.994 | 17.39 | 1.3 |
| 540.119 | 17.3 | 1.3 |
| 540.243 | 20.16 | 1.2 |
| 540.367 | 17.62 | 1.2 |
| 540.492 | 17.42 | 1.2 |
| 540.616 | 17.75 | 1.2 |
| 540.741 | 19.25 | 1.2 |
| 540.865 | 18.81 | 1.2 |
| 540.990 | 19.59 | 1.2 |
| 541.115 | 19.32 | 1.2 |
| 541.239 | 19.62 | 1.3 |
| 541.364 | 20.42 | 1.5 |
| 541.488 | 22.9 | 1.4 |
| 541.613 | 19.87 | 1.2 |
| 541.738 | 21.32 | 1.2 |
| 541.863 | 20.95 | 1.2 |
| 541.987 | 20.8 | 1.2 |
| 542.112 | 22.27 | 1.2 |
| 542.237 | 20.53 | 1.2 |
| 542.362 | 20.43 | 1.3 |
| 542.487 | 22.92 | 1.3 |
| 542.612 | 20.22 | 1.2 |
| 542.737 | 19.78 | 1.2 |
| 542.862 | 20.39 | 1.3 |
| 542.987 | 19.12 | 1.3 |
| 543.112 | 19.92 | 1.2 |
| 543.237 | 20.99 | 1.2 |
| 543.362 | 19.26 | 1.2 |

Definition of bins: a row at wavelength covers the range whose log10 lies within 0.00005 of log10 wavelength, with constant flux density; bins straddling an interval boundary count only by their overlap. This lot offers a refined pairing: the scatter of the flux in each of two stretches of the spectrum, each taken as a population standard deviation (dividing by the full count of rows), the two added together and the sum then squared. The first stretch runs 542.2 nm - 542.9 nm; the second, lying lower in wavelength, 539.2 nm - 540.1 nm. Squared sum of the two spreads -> 4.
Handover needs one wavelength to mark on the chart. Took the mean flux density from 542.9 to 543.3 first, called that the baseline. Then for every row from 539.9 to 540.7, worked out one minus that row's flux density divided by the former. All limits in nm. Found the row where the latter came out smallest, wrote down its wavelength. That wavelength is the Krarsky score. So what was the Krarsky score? 540.243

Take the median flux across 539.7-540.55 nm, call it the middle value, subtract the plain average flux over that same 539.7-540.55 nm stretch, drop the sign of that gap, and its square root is 0.63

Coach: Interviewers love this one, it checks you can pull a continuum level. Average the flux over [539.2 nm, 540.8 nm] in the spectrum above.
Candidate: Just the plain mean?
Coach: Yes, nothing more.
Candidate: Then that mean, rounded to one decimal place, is 18.3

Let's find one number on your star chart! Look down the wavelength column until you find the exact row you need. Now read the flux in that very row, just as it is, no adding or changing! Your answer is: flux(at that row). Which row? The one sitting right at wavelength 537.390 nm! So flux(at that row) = 19.32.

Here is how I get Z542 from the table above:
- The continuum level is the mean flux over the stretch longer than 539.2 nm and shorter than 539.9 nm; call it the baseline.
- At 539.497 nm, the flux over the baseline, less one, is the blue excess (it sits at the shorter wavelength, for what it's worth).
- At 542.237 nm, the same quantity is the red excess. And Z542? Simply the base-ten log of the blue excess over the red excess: -0.6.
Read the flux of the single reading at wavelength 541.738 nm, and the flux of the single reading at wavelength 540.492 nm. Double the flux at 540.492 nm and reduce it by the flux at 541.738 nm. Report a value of 13.5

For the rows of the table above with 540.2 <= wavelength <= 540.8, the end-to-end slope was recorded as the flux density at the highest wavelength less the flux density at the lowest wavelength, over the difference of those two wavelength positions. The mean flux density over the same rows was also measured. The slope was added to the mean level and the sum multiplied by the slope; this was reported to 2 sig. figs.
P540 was -30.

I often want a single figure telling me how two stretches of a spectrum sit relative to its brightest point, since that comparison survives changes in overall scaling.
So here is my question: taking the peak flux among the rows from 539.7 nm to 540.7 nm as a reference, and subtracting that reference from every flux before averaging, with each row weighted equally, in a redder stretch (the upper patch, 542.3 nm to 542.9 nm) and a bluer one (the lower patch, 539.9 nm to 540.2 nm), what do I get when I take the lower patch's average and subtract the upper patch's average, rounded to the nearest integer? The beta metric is -3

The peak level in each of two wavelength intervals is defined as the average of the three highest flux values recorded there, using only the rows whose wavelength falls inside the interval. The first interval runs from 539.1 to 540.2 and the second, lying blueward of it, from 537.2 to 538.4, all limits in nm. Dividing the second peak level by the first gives 1.11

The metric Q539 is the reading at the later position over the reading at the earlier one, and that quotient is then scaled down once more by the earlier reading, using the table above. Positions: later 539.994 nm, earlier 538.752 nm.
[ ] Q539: 0.036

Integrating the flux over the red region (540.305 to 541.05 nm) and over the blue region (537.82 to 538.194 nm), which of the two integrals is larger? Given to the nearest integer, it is 14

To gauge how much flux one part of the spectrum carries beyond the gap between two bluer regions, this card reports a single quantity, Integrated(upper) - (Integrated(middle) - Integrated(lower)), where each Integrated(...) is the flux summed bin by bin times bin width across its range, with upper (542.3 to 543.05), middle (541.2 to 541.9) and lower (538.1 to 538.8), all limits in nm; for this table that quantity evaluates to 15.0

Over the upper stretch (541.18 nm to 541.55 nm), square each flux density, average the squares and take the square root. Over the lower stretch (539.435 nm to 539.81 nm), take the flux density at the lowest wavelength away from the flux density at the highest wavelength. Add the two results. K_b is 20.2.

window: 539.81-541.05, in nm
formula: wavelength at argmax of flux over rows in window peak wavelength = 540.243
